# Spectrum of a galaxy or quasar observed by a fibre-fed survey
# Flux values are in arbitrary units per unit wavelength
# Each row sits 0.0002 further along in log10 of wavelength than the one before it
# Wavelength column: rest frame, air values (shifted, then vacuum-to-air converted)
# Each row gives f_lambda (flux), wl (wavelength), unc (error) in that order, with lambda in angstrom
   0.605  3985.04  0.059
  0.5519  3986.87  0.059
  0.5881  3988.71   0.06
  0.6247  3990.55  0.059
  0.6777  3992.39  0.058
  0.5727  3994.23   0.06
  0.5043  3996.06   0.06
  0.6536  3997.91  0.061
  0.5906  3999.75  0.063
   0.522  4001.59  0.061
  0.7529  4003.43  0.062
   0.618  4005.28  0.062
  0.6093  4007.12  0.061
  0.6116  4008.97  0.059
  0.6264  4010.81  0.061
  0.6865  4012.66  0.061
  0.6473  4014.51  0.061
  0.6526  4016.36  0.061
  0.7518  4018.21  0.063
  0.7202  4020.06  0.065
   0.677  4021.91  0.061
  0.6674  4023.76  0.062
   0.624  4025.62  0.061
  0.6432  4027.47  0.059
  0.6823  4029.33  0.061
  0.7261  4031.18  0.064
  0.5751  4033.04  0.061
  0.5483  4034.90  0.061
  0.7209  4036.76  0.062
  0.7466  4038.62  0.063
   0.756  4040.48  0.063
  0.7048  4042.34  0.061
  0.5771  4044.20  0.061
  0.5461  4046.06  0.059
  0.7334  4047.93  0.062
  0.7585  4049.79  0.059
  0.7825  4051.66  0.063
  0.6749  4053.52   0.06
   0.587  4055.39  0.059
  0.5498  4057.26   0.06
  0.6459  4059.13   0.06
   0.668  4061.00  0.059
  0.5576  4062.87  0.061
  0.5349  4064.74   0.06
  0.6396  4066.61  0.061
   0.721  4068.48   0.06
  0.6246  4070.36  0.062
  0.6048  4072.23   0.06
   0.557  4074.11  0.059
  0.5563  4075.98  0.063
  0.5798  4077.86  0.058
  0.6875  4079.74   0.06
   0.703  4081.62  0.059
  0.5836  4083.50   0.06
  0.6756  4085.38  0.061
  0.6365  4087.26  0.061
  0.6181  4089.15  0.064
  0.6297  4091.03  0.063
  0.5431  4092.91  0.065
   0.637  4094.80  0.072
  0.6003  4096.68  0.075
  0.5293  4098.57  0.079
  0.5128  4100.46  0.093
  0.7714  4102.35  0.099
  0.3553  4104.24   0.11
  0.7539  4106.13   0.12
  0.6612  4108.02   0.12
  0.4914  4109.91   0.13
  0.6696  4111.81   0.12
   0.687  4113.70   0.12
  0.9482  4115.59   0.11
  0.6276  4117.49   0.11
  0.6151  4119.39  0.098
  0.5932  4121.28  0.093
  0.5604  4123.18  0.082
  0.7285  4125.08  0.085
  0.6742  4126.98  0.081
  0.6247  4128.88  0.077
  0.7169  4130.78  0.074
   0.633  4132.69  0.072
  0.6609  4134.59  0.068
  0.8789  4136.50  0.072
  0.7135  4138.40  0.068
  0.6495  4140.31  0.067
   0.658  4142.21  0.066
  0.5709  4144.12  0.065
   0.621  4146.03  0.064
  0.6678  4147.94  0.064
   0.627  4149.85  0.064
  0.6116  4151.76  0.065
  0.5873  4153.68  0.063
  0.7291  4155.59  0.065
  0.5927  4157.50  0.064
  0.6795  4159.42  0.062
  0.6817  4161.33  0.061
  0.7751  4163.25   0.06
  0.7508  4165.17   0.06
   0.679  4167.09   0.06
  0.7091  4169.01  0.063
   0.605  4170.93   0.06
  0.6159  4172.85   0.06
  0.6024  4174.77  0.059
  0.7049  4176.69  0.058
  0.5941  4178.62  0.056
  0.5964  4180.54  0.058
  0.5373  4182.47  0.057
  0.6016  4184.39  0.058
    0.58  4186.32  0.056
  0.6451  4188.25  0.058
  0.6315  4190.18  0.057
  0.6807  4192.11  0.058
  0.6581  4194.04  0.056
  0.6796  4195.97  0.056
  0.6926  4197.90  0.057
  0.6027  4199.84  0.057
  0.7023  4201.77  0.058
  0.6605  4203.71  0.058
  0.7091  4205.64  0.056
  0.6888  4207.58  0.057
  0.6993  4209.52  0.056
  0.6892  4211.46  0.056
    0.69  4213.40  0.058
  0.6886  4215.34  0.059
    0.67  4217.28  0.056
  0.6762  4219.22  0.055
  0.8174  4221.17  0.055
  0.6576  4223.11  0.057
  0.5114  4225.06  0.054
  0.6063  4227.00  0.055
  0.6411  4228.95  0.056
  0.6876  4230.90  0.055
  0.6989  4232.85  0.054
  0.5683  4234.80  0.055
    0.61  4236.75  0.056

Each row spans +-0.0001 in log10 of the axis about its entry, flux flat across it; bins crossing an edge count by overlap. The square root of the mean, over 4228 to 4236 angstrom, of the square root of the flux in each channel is 0.897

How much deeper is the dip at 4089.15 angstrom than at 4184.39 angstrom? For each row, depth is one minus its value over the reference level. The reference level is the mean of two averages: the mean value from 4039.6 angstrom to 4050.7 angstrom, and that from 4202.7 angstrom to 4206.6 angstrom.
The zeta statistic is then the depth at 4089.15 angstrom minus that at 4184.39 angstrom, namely -0.024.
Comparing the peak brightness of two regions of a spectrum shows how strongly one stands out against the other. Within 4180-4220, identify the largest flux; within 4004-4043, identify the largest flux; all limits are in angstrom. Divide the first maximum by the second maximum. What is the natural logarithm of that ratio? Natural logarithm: -0.06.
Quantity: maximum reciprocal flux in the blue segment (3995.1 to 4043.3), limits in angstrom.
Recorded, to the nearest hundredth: 1.98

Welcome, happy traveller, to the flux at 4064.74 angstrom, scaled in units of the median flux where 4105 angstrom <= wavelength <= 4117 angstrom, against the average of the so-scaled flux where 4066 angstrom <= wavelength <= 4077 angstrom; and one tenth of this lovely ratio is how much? 0.087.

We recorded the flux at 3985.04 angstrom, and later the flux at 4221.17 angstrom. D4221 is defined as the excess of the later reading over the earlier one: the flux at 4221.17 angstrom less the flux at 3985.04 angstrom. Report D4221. 0.21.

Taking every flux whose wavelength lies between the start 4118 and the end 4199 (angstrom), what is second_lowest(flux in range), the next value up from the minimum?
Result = 0.5604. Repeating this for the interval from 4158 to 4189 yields 0.58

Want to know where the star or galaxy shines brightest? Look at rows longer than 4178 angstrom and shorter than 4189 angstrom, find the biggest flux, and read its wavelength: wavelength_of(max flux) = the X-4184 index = 4188.25 angstrom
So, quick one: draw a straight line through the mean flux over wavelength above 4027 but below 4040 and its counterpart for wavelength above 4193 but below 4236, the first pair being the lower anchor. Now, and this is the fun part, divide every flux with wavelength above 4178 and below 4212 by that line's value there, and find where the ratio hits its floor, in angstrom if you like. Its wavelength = 4182.47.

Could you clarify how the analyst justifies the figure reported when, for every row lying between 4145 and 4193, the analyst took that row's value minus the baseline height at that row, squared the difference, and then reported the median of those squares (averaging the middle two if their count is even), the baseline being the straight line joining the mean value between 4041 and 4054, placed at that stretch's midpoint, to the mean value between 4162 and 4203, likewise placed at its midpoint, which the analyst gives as 0.0023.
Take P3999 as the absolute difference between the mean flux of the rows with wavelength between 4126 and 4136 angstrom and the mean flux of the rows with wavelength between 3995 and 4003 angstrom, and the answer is 0.09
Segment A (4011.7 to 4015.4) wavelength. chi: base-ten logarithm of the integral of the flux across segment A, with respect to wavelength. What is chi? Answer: 0.392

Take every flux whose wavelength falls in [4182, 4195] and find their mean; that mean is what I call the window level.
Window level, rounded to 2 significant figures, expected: 0.62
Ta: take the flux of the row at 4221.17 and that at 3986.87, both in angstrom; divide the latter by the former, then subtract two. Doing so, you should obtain -1.32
